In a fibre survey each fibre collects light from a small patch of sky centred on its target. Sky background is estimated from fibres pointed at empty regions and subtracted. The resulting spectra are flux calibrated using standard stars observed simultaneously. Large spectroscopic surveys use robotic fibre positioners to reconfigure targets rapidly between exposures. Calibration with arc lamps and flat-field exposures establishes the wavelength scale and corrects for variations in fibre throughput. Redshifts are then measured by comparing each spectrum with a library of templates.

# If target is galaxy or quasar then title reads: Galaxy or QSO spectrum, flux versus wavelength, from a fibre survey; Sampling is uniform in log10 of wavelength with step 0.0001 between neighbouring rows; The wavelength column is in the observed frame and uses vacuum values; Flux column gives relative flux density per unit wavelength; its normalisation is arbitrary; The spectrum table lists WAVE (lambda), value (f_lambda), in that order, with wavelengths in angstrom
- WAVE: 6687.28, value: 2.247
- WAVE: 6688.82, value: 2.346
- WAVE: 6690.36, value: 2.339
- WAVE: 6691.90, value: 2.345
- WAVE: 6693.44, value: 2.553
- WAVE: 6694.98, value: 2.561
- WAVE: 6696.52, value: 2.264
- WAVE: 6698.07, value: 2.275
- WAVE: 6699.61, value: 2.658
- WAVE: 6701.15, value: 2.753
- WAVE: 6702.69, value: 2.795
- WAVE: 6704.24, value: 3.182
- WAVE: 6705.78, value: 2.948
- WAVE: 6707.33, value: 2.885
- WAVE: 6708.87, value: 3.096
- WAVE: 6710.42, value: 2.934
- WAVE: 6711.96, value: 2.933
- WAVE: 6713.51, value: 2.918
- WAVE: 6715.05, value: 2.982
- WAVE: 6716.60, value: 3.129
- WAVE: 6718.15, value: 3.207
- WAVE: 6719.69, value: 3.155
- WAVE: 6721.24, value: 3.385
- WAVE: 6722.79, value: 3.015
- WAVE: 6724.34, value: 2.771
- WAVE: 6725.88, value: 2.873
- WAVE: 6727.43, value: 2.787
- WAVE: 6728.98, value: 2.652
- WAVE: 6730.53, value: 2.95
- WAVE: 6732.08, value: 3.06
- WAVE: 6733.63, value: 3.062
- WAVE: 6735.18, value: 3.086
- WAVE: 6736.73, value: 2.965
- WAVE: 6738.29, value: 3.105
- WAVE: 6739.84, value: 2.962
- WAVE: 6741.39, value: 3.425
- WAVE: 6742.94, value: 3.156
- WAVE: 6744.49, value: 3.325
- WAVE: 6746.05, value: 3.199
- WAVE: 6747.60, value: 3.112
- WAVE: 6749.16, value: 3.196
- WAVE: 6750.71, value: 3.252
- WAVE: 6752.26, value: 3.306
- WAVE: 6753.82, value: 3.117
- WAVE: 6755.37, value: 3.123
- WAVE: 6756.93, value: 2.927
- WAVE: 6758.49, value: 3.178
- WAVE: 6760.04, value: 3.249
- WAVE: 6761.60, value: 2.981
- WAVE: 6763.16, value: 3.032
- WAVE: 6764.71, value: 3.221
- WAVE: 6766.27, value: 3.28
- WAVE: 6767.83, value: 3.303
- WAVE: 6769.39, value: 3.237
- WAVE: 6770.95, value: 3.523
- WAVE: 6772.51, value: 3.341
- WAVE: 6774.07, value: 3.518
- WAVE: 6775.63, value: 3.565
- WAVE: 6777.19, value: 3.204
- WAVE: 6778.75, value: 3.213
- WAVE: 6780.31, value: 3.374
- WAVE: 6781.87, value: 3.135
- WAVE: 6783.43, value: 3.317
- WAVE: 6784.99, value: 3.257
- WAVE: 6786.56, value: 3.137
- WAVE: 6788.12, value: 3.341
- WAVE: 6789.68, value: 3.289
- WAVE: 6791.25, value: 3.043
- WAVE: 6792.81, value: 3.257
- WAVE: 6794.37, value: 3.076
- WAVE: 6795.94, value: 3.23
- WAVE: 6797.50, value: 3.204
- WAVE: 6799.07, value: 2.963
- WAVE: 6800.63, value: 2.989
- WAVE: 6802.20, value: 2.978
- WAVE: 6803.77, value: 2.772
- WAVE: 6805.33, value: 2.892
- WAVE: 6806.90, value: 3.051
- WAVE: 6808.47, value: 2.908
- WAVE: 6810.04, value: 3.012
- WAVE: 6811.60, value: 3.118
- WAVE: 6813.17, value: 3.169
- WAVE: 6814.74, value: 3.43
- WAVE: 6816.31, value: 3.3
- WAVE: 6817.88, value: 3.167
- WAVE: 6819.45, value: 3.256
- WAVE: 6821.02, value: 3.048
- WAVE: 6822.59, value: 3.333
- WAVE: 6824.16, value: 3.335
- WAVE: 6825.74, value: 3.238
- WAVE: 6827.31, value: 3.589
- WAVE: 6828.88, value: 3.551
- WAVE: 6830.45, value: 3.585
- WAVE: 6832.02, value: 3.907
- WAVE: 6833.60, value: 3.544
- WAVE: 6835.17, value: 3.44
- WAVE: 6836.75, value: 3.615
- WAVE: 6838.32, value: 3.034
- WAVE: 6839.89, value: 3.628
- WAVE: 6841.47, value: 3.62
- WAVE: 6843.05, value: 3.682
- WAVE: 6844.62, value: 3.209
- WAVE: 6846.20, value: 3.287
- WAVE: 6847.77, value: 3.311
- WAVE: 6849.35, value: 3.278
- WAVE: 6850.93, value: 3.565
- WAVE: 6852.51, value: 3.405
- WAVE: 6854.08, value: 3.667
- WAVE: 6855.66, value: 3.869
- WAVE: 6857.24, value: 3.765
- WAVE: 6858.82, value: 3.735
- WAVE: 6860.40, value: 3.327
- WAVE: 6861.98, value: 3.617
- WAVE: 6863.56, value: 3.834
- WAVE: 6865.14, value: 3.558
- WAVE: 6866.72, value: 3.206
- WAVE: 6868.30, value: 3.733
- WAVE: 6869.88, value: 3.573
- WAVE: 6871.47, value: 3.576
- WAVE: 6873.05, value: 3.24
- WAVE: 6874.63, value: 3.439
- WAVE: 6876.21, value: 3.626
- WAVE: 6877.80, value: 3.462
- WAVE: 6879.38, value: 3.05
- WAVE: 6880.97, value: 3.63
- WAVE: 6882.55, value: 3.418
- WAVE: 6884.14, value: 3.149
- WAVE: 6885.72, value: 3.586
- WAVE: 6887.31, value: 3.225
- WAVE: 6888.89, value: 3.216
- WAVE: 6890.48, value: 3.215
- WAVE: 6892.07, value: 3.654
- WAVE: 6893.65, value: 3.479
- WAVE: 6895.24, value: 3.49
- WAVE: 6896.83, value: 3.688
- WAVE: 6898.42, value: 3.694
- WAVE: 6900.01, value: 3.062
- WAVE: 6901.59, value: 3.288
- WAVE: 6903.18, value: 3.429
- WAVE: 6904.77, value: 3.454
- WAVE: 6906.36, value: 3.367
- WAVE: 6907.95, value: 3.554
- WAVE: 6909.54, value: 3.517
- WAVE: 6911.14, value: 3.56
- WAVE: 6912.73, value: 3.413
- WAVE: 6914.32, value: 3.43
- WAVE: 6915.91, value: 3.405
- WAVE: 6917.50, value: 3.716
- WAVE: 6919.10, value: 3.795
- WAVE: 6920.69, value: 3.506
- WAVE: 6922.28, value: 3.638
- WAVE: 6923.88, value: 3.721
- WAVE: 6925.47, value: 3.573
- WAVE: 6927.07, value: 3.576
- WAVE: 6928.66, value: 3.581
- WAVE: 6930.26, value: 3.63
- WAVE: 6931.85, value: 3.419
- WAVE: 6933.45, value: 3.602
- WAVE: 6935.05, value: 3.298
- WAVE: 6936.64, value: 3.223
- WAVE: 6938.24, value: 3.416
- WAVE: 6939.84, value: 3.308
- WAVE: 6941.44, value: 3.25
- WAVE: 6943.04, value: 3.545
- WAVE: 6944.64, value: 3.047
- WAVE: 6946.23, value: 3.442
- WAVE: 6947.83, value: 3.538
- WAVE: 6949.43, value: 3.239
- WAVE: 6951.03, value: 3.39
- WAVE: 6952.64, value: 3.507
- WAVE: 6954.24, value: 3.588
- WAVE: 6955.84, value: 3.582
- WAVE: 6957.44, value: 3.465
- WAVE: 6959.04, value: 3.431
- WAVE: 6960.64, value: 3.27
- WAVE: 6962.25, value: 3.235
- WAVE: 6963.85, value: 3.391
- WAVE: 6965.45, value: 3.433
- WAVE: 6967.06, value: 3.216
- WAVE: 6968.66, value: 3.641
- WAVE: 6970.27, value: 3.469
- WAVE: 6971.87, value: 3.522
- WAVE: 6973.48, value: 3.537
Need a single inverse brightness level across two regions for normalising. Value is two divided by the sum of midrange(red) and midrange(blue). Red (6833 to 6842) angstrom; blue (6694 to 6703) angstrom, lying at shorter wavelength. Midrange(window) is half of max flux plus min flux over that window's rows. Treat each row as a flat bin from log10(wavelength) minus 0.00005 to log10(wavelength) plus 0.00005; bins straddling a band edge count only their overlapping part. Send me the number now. 0.341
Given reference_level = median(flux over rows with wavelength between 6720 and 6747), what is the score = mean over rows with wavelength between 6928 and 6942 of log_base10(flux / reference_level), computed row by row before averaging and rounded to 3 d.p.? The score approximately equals 0.047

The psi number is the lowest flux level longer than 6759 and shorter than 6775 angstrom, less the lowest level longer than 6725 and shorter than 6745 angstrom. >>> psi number 0.33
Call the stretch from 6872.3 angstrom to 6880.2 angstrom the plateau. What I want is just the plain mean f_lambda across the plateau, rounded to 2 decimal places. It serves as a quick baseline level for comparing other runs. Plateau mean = 3.36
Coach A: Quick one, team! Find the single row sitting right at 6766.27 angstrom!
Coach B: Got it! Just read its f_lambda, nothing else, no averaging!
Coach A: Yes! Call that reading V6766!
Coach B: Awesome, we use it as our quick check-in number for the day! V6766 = 3.28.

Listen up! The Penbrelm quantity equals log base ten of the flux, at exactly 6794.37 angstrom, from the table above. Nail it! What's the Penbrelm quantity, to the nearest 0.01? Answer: 0.49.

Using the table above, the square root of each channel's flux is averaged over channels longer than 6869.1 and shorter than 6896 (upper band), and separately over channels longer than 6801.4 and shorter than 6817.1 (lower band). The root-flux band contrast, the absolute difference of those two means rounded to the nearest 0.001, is 0.098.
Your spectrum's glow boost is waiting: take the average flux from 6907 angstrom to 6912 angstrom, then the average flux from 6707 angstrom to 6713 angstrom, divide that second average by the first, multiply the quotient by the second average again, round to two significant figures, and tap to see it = 2.5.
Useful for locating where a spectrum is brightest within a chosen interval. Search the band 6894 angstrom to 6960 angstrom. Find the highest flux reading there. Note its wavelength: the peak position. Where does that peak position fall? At 6919.10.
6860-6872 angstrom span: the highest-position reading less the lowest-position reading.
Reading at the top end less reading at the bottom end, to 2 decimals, 0.25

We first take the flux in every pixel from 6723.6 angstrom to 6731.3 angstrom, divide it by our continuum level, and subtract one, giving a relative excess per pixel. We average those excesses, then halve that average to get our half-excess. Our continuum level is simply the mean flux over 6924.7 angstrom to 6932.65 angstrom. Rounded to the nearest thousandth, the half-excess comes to -0.105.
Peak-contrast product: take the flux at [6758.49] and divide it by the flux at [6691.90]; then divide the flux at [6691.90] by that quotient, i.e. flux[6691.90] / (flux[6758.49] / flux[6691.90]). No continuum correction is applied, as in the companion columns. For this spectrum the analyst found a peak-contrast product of 1.73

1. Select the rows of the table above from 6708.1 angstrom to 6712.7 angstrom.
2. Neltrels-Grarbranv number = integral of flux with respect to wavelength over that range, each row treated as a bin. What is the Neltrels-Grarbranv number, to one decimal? 13.8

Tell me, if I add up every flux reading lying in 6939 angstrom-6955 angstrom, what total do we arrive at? 33.9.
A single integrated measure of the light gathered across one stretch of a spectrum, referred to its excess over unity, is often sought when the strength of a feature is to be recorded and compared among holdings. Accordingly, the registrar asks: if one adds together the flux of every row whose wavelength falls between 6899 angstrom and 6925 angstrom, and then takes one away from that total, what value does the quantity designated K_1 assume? 55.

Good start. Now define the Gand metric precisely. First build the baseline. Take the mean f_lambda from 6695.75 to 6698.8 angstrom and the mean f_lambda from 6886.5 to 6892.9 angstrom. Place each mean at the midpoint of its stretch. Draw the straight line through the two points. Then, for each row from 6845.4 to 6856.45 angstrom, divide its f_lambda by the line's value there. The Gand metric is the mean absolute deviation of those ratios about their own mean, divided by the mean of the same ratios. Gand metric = 0.049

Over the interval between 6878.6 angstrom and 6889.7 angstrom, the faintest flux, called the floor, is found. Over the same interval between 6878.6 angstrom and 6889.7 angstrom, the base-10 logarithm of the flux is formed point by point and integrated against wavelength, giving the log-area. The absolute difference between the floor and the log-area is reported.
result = 3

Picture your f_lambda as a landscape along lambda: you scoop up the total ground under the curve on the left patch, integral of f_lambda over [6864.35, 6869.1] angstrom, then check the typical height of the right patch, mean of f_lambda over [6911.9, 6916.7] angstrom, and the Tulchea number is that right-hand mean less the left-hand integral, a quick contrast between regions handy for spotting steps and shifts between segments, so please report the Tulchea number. -13.2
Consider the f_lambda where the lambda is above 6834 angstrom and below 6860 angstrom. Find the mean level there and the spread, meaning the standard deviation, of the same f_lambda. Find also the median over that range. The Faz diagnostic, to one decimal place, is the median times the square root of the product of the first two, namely 3.2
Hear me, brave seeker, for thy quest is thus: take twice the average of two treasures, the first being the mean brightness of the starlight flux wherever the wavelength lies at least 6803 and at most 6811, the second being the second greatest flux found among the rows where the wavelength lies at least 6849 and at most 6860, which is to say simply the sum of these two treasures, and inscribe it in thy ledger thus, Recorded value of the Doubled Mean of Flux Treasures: 6.7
